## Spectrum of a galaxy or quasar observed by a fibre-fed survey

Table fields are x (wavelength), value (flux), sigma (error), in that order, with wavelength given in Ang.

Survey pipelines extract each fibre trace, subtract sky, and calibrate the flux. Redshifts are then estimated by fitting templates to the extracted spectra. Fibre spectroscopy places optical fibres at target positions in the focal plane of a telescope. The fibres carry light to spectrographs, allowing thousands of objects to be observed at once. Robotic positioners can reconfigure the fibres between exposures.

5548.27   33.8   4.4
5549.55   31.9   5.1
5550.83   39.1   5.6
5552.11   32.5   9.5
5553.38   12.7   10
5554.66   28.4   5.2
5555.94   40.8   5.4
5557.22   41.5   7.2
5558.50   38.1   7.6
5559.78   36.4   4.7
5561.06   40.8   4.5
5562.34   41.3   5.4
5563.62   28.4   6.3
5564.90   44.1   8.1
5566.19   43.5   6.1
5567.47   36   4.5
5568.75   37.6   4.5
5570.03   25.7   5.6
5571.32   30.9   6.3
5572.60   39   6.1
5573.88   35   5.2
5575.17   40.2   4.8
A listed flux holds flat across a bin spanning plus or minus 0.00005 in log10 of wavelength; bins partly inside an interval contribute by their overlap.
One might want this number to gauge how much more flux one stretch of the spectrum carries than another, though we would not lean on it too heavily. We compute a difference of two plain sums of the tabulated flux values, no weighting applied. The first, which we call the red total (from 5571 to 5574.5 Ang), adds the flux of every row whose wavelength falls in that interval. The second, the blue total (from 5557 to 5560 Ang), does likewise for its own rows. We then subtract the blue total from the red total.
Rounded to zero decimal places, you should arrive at -11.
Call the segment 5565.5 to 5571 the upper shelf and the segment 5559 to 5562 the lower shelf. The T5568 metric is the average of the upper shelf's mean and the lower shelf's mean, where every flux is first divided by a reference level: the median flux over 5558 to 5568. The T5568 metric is 0.94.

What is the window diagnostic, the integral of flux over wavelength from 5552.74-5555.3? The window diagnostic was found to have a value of 53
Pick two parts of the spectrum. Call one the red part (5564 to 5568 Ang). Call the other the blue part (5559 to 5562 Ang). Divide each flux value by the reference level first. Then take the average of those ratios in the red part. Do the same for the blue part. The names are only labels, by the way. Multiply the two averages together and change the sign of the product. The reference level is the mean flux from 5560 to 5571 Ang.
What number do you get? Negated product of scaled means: -1.15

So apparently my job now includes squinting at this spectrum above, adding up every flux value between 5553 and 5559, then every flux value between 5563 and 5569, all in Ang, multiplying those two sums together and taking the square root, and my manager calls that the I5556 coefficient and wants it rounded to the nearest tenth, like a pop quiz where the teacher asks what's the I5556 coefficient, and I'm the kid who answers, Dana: 175.0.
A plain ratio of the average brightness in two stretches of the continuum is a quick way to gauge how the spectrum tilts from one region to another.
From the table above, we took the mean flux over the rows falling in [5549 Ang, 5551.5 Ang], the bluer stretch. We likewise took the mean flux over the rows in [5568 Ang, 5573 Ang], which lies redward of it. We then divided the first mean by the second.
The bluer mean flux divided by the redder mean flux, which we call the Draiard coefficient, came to 1.07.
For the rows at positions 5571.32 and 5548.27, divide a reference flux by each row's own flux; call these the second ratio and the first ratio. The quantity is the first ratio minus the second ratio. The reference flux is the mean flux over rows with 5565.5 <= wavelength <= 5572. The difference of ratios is -0.10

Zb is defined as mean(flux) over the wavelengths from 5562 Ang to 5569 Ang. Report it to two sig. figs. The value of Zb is 38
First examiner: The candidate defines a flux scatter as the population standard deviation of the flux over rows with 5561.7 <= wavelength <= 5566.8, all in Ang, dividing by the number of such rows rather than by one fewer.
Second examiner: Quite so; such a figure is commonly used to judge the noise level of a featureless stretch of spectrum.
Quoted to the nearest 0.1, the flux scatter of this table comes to 6.4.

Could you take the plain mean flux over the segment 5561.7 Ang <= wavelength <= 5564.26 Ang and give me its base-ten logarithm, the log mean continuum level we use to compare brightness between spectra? 1.54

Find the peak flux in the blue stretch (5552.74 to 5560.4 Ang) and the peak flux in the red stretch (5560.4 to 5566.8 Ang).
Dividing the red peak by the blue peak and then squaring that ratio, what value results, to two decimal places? 1.13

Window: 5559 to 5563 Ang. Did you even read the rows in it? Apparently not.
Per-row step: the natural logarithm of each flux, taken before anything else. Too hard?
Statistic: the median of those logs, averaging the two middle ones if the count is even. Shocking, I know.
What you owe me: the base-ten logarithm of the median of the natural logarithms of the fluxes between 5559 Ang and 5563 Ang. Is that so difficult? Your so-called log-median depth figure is 0.569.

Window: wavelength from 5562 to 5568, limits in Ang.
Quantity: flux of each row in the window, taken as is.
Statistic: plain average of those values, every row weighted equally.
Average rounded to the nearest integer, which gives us 39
